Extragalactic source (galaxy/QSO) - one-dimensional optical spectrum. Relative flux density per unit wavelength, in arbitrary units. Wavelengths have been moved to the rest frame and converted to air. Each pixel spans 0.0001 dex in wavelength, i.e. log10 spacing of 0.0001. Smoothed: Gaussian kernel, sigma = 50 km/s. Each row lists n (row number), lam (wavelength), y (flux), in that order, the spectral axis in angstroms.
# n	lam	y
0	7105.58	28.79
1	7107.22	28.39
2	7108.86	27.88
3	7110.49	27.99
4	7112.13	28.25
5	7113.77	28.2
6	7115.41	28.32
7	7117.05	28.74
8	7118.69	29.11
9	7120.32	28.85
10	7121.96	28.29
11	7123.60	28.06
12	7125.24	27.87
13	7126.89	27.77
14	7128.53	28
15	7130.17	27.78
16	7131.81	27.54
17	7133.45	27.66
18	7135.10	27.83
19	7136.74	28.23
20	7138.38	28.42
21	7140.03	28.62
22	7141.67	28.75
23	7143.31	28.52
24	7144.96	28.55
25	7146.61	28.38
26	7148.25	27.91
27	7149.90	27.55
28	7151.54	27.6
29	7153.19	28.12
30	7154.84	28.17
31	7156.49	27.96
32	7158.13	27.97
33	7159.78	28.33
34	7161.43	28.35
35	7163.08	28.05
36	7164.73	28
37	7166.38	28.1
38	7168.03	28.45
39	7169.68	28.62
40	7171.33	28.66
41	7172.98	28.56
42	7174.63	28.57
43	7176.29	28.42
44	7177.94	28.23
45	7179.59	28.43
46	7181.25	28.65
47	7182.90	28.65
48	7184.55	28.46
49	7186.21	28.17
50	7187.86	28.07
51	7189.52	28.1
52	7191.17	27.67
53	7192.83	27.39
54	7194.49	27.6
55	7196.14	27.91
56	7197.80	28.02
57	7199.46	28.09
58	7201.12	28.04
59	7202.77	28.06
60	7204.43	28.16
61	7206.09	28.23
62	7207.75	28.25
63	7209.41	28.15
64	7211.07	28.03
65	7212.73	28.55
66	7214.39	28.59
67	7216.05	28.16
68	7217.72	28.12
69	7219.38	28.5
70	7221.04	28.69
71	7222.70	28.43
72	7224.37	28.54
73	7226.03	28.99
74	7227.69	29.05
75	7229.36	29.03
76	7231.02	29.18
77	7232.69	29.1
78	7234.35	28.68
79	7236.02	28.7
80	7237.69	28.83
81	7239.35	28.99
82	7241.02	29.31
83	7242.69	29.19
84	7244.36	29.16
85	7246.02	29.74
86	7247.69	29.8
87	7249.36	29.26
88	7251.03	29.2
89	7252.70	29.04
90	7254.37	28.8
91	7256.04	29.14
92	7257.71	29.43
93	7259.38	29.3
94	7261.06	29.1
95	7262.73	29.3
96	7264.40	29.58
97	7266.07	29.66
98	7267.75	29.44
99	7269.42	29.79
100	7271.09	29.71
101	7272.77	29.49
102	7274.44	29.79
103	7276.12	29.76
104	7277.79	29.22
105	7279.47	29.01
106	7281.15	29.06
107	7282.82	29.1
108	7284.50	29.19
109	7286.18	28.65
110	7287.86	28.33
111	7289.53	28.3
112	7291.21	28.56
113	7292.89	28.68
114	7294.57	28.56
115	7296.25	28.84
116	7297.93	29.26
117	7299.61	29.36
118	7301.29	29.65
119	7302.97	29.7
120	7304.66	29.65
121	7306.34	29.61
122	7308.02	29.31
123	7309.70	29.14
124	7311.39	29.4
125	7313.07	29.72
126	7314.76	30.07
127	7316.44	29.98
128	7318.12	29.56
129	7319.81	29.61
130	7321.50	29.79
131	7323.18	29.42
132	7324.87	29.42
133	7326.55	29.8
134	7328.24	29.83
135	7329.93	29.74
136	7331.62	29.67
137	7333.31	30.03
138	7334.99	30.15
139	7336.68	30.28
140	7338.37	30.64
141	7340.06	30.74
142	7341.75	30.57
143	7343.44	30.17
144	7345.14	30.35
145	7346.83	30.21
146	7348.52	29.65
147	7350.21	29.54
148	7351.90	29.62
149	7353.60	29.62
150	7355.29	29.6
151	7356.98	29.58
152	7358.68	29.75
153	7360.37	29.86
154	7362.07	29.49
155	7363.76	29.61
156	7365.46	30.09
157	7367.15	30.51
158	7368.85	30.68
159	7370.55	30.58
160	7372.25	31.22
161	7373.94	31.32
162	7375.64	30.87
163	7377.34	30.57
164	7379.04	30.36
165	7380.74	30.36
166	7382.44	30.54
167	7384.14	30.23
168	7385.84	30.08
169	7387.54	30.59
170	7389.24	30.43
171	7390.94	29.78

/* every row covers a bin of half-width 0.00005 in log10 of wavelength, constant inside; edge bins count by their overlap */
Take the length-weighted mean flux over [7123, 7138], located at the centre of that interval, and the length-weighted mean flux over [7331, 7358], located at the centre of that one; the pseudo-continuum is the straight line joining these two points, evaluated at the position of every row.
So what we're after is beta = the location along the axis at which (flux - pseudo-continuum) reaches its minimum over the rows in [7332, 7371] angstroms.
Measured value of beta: 7362.07 angstroms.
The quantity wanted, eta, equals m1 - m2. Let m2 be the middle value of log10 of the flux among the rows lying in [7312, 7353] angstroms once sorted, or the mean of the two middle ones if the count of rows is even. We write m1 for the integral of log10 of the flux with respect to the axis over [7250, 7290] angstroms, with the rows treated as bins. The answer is 57.2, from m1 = 58.6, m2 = 1.47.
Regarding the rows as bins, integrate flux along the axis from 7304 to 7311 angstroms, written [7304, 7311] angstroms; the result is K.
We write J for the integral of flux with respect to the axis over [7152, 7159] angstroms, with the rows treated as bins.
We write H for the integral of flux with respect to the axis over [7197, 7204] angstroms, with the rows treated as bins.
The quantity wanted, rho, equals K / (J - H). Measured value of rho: -691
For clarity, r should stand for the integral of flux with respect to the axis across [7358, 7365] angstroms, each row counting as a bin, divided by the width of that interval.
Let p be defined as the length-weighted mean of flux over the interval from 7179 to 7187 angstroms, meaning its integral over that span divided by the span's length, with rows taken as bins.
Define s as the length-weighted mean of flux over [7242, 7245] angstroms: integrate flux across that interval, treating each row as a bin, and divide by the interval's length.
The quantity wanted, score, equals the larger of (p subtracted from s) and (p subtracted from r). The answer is 1.24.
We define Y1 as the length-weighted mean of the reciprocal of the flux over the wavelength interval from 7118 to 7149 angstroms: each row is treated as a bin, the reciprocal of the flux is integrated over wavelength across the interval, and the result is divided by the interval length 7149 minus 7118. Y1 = 0.0355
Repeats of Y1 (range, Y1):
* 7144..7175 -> 0.0355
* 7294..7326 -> 0.0339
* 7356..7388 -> 0.0330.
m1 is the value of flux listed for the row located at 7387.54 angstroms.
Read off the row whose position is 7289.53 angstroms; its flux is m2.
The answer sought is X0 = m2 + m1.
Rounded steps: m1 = 30.59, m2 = 28.3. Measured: 58.89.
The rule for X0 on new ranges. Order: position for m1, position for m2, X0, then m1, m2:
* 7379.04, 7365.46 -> 60.45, 30.36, 30.09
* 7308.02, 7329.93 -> 59.05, 29.31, 29.74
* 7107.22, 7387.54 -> 58.98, 28.39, 30.59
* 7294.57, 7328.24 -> 58.39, 28.56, 29.83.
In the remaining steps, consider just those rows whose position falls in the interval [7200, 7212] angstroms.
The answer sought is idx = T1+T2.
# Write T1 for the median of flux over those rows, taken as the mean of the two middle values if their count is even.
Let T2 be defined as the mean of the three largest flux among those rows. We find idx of 56.4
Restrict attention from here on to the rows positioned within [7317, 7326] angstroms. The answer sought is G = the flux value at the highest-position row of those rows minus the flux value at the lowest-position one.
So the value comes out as -0.1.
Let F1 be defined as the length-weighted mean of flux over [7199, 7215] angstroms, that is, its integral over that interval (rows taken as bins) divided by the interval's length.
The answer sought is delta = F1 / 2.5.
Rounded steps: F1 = 28.2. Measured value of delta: 11.3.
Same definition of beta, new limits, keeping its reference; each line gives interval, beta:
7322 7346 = 7324.87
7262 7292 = 7289.53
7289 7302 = 7289.53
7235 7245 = 7236.02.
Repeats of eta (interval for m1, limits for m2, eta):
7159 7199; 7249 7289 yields 56.6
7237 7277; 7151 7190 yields 57.3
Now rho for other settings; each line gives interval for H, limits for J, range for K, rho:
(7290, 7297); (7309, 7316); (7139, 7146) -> 29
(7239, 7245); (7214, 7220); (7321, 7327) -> -35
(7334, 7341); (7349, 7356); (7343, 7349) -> -29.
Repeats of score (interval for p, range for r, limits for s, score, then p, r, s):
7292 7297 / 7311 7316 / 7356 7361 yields 1.11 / 28.68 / 29.8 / 29.7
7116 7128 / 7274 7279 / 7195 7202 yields 1.14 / 28.37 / 29.5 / 28.0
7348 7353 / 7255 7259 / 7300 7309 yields -0.02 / 29.59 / 29.3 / 29.6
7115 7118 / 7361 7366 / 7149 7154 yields 1.13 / 28.56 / 29.7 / 27.8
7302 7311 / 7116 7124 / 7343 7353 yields 0.42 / 29.46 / 28.7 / 29.9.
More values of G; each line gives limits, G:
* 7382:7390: -0.1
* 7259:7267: 0.4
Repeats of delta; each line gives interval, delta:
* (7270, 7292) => 11.6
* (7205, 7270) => 11.6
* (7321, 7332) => 11.9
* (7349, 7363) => 11.9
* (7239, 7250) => 11.7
